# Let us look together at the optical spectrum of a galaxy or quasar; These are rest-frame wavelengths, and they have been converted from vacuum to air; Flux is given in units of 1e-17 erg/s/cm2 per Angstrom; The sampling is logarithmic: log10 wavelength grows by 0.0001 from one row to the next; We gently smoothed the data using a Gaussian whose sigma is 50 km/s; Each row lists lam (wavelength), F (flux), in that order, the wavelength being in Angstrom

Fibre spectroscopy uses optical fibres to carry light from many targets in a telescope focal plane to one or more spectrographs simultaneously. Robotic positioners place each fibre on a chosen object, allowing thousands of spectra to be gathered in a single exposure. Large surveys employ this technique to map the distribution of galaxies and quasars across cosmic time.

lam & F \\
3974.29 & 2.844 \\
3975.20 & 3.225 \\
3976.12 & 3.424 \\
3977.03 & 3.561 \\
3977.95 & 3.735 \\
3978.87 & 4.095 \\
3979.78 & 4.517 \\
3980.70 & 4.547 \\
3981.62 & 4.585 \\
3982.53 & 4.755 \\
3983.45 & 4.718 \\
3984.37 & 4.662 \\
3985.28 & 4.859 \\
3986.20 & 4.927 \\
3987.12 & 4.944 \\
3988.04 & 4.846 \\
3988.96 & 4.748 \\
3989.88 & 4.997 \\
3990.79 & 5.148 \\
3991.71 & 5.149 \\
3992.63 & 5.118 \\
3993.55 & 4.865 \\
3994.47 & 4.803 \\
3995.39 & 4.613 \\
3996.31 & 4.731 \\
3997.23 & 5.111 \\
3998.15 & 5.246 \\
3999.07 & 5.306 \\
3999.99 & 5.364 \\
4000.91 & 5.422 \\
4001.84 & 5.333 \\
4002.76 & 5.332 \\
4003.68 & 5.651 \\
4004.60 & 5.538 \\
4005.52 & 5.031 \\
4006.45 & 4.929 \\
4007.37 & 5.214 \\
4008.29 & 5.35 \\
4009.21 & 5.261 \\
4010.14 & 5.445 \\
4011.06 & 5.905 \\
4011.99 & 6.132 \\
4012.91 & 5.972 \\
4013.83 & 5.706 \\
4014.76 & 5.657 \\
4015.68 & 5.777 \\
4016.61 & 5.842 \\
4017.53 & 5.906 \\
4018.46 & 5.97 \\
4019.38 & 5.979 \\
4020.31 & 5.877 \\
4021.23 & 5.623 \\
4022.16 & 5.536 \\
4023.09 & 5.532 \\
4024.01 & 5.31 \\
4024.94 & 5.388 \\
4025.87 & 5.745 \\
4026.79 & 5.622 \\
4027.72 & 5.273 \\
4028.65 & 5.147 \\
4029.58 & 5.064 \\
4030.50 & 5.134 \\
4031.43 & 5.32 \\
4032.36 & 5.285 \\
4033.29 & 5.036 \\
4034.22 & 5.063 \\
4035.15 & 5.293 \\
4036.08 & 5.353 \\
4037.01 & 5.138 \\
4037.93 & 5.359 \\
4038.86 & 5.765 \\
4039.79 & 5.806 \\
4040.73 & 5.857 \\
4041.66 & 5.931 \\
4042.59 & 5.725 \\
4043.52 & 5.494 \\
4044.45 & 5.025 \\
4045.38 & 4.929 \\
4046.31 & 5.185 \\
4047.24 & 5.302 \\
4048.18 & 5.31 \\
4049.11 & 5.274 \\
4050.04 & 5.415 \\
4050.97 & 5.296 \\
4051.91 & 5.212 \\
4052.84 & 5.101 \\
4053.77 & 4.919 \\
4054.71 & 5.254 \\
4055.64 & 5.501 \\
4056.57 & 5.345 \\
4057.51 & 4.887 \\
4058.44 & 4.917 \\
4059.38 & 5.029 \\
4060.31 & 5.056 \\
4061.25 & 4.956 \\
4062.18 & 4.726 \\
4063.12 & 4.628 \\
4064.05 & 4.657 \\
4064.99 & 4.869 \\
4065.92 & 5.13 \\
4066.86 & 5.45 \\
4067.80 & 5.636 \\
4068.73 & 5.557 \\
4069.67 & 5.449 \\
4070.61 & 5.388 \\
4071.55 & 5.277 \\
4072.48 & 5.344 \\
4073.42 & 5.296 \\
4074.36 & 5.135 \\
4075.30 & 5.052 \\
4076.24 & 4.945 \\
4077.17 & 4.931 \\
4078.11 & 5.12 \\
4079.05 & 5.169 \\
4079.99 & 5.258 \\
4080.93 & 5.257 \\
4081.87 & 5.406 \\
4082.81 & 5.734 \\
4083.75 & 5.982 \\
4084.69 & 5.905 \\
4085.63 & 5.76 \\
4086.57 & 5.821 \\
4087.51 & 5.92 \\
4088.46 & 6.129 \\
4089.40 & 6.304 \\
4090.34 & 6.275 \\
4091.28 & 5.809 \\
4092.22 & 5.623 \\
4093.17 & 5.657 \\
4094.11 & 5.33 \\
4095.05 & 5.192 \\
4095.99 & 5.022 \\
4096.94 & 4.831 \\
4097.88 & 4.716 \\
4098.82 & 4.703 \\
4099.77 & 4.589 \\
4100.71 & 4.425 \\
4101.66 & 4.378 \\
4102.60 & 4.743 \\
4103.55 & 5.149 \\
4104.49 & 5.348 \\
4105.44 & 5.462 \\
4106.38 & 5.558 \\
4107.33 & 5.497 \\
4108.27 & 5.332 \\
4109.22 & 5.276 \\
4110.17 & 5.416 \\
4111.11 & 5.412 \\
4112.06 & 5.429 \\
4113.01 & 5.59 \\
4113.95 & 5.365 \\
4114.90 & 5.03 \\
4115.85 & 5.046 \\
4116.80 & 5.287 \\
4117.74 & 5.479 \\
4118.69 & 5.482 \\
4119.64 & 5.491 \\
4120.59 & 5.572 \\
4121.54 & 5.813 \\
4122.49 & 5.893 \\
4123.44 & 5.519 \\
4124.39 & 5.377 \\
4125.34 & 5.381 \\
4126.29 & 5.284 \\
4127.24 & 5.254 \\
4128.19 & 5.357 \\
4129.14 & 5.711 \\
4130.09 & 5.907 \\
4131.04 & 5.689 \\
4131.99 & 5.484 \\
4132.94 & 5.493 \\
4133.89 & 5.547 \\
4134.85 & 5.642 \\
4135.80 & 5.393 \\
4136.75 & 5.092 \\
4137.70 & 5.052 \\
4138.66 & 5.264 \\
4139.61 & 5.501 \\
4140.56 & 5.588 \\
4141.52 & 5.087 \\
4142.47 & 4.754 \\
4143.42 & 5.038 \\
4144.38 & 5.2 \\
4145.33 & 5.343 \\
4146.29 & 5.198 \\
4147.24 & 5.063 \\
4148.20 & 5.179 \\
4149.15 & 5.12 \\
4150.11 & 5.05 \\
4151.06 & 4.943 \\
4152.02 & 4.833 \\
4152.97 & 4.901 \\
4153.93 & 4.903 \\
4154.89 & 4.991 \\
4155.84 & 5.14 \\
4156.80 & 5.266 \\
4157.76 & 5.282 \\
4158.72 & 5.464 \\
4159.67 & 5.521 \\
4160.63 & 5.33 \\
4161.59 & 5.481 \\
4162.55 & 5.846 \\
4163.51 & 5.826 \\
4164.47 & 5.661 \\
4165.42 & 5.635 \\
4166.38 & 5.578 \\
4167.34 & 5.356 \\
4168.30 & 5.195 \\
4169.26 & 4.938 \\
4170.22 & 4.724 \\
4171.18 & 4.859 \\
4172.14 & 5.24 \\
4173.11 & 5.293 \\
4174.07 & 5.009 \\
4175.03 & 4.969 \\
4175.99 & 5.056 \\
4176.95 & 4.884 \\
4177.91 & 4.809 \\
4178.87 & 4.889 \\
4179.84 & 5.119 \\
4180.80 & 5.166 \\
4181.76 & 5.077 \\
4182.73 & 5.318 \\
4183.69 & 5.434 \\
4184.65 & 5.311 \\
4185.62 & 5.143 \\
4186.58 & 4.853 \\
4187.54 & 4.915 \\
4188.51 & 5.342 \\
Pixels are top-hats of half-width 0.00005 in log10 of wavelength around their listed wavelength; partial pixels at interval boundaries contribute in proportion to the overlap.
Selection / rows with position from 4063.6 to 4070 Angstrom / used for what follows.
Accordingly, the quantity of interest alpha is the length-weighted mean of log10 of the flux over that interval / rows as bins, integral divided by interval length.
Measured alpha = 0.719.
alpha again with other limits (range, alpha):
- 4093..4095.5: 0.731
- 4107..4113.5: 0.735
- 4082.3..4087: 0.766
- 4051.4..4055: 0.707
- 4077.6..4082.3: 0.719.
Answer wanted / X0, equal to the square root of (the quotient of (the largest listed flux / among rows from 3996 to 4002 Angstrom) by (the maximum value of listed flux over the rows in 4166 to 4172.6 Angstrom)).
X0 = 0.99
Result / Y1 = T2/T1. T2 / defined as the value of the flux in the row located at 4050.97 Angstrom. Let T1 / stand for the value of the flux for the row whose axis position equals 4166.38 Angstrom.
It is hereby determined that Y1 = 0.95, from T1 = 5.578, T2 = 5.296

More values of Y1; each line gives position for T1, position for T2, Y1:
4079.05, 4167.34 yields 1.04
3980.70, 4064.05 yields 1.02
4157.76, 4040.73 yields 1.11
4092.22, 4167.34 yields 0.95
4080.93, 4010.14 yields 1.04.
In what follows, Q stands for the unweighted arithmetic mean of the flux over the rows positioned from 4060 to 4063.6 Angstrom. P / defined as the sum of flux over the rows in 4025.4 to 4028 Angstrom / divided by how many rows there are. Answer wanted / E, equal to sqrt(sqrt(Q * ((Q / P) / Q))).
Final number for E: 0.97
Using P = 5.55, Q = 4.8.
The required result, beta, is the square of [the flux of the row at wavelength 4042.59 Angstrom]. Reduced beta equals 33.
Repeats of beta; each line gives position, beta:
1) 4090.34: 39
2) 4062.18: 22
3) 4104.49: 29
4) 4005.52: 25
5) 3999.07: 28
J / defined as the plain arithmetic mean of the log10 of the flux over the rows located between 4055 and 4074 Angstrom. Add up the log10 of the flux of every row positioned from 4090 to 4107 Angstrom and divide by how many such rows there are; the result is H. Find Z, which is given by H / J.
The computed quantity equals 1.00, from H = 0.71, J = 0.711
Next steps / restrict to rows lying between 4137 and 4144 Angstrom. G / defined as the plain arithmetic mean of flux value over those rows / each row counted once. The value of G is 5.2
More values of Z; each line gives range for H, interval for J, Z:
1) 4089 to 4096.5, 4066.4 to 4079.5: 1.04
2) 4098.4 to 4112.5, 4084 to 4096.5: 0.93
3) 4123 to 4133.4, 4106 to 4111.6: 1.01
